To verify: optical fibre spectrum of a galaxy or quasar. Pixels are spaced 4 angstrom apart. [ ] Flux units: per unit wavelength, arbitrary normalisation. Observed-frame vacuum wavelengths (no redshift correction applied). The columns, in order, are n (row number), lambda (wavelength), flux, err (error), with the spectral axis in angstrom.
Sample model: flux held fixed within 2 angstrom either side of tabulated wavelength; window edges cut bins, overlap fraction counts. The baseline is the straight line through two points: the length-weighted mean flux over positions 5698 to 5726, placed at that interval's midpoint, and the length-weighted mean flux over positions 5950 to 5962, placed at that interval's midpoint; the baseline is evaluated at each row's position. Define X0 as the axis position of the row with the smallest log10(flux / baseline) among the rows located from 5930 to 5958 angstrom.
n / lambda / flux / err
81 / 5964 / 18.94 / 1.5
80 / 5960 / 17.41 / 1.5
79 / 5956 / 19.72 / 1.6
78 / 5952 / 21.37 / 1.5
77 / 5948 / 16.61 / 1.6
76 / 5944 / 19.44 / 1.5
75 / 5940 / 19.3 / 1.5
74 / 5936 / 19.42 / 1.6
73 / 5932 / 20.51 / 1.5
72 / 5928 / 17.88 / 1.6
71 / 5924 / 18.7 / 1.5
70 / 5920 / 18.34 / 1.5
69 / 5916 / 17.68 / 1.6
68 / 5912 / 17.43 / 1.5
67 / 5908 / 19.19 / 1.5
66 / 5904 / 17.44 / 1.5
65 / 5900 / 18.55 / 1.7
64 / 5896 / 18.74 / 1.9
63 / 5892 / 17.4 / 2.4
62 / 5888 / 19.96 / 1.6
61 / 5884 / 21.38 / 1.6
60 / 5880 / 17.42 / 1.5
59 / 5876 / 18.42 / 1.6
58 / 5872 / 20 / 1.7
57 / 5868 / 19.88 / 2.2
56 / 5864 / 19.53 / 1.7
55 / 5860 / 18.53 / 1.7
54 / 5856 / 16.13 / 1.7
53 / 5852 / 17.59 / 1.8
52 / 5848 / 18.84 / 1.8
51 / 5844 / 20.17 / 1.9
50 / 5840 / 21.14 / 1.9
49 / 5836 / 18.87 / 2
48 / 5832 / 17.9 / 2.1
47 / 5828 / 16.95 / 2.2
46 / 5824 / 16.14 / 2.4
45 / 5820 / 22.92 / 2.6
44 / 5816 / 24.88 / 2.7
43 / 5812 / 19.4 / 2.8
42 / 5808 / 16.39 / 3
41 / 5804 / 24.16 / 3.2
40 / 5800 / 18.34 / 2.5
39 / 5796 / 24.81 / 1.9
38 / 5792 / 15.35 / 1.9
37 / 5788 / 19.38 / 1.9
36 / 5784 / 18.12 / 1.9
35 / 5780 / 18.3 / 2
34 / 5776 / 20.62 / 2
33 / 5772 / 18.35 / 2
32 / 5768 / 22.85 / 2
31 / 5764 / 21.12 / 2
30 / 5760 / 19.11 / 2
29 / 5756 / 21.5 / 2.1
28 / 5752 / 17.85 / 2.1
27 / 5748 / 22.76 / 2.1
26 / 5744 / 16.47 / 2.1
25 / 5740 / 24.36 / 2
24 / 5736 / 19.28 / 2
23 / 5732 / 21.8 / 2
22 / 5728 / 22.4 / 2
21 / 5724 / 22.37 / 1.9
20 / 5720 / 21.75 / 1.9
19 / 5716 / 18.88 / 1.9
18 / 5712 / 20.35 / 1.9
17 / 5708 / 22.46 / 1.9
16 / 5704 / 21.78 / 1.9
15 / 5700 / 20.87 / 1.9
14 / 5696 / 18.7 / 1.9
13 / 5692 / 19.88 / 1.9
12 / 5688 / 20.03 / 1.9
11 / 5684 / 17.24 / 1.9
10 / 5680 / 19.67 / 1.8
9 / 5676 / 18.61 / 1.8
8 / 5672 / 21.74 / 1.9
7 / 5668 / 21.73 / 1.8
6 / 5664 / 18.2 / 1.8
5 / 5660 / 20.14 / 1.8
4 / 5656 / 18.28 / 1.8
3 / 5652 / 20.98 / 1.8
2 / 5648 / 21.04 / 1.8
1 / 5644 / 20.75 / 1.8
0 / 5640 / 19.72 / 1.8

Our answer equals 5948 angstrom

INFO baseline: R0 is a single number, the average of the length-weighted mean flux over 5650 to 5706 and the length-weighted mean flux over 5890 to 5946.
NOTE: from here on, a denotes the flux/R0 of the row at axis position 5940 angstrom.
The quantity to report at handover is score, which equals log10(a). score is 0.00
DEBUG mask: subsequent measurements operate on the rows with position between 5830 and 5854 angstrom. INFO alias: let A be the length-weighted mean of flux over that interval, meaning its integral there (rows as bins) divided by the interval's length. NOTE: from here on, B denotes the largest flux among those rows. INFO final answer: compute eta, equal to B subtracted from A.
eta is -2.1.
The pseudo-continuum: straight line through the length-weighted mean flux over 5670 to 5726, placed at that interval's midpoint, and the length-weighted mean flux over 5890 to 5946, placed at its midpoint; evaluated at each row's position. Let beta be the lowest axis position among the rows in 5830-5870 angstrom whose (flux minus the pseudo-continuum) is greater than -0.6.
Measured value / 5836 angstrom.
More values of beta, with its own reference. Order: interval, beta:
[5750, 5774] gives 5756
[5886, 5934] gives 5888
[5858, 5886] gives 5860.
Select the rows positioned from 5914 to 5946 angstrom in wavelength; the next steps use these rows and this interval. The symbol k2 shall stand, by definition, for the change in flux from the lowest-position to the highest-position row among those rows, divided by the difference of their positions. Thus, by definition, 0.06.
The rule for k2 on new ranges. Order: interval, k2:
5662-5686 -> -0.05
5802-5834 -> -0.22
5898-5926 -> 0.01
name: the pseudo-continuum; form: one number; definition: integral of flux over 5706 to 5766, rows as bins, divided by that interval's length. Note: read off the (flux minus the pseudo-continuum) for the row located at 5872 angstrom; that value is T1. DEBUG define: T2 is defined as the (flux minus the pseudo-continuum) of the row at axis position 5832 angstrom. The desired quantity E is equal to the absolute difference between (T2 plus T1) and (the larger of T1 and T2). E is 2.9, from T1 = -0.8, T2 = -2.9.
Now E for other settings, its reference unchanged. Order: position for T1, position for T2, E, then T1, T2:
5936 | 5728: 1.4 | -1.4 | 1.6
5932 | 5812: 1.4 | -0.3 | -1.4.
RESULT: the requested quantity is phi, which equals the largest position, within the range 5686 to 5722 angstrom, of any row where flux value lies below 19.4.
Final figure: 5716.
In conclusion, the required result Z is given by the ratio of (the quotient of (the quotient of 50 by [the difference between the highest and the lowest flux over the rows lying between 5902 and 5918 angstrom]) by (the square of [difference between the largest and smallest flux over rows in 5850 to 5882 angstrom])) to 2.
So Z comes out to 0.95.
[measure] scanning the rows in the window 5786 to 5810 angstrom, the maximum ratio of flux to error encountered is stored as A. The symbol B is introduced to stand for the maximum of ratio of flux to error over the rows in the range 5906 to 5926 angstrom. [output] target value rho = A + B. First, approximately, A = 13.1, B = 12.8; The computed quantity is 25.9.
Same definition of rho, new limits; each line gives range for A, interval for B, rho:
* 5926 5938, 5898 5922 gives 26.5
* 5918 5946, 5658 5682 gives 25.7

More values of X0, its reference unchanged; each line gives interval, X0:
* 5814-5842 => 5824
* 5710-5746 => 5744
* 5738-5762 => 5744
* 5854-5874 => 5856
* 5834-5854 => 5852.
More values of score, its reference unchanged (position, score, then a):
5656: -0.02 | 0.952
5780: -0.02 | 0.953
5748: 0.07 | 1.185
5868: 0.01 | 1.035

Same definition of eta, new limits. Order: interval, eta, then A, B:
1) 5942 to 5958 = -2.1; 19.3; 21.37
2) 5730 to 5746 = -3.9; 20.5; 24.36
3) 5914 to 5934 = -1.9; 18.6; 20.51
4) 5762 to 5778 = -2.1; 20.7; 22.85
